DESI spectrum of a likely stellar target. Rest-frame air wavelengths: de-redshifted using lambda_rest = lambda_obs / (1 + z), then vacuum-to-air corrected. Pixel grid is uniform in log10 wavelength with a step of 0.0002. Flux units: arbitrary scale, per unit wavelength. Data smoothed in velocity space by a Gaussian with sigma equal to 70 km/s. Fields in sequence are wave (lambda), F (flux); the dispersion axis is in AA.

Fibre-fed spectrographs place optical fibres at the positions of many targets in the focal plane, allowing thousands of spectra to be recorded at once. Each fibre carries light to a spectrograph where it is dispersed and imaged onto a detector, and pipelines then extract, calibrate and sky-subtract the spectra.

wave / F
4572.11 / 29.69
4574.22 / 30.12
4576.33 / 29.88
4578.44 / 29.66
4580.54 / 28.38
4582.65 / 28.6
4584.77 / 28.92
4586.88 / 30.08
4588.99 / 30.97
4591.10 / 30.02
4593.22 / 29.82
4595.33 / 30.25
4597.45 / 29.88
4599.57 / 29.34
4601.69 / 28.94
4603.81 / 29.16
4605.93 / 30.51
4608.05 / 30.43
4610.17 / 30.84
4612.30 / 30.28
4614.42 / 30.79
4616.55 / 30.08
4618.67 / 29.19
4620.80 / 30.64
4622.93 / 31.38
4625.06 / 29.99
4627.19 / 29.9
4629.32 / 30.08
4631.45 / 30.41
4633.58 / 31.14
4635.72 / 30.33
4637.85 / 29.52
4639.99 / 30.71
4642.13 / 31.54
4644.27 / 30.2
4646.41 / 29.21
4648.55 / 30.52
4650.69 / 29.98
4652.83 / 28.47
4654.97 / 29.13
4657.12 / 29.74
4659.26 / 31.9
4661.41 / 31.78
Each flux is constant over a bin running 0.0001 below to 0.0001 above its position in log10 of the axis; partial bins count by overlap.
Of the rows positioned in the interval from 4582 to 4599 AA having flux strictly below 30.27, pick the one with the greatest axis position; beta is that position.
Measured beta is 4597.45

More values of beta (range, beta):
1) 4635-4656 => 4654.97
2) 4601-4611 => 4603.81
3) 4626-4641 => 4637.85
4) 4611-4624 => 4618.67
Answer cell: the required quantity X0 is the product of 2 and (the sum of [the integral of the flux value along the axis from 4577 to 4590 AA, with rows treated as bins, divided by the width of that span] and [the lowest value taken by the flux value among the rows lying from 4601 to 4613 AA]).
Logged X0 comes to 116.8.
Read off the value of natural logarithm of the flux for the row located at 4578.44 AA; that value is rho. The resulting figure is 3.39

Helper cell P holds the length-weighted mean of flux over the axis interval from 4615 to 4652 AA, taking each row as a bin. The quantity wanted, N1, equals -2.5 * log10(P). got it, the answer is -3.70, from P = 30.3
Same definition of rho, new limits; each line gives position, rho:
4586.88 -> 3.40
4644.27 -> 3.41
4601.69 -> 3.37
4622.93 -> 3.45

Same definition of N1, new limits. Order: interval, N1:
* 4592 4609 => -3.68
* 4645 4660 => -3.69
